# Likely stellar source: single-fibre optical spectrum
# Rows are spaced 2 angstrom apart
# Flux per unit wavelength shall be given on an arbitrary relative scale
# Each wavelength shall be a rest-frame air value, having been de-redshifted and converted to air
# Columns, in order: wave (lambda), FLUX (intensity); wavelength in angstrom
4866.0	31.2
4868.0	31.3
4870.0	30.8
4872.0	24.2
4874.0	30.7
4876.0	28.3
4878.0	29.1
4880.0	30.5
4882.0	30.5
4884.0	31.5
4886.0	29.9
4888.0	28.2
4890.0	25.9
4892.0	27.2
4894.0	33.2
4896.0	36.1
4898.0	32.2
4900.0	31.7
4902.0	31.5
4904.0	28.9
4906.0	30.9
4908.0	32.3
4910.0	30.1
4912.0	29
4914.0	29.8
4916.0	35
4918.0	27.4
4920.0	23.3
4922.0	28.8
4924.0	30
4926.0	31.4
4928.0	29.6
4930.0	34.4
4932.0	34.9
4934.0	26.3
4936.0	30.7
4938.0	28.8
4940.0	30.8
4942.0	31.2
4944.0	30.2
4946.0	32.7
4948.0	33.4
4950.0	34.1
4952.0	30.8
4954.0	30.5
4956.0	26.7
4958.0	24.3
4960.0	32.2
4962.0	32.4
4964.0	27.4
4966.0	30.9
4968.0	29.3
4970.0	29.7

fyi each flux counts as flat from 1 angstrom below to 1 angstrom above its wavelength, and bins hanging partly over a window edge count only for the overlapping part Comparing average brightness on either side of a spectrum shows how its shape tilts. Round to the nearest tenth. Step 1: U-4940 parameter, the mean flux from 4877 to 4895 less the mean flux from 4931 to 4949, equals -1.4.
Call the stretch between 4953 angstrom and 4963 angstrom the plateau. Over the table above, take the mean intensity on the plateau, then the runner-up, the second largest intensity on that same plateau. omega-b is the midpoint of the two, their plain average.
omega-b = 30.71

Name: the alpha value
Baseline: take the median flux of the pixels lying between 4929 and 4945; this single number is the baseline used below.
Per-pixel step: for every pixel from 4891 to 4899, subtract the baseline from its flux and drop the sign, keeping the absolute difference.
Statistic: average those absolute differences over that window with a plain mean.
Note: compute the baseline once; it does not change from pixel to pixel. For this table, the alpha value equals 3.2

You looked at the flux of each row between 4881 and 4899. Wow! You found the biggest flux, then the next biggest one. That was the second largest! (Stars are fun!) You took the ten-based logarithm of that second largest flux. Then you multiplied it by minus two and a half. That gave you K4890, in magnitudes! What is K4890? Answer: -3.80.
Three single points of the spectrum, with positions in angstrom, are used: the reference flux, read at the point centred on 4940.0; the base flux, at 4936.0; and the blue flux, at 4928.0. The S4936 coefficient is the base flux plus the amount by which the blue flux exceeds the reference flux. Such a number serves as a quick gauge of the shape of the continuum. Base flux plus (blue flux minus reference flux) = 29.5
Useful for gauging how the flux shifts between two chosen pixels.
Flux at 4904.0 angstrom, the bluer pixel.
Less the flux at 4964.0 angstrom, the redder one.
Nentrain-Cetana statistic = 1.5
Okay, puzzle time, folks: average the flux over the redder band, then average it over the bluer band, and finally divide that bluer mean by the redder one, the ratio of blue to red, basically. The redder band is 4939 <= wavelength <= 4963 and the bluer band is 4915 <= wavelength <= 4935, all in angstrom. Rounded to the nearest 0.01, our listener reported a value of 0.98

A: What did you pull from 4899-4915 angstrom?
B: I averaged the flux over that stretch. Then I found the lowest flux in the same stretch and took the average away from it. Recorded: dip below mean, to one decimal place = -1.6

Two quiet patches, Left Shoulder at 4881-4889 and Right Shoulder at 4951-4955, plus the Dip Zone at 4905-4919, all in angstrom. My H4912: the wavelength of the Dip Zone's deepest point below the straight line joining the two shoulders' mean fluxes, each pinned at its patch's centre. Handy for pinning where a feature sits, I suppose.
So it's 4918.0 angstrom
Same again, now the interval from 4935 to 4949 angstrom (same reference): 4938.0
